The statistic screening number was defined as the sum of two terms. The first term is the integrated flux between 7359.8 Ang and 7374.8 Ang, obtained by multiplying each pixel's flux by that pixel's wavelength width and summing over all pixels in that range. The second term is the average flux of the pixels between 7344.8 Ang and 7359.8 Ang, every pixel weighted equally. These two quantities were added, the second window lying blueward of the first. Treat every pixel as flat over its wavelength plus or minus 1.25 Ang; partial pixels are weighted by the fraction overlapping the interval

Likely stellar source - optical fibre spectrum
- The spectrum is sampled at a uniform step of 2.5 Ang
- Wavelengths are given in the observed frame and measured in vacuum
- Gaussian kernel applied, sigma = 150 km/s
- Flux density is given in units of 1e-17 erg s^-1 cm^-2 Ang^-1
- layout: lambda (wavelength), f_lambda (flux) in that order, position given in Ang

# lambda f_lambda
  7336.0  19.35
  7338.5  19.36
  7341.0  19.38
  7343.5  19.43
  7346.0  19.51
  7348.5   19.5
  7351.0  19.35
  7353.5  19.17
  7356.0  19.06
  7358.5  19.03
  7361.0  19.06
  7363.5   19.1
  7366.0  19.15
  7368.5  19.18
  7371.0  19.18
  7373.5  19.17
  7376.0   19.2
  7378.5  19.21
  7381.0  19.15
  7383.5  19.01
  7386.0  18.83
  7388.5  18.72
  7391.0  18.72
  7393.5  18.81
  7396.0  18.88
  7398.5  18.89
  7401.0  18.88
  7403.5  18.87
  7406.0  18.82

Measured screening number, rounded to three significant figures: 306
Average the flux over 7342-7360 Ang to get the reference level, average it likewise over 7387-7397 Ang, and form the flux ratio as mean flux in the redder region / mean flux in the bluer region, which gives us 0.97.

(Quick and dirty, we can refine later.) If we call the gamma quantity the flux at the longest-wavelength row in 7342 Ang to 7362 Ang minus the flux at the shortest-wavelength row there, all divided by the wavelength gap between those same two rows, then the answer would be -0.02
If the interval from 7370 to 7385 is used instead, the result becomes -0.01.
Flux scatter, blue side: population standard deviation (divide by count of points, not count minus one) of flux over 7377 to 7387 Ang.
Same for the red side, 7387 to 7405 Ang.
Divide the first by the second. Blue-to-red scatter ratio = 2.1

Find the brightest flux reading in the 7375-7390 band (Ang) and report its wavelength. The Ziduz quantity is 7378.5 Ang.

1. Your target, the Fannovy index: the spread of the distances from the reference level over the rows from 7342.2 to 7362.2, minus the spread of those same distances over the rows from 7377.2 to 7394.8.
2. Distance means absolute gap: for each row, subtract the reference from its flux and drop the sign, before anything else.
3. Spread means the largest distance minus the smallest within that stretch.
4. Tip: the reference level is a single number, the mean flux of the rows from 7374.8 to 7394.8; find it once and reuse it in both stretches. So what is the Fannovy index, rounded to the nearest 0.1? 0.3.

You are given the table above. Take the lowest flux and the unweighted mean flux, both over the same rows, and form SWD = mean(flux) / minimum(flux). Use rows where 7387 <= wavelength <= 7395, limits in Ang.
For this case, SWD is 1.00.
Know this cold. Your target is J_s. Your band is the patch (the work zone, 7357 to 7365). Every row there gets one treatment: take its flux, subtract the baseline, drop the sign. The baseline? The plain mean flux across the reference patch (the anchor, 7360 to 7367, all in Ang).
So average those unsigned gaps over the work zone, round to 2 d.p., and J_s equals 0.04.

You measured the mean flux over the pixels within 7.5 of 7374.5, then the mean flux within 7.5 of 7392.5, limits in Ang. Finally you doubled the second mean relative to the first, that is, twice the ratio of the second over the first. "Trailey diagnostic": 1.96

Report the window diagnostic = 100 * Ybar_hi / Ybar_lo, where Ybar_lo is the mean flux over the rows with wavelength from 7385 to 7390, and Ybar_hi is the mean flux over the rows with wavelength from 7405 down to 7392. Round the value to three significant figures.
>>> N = 100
